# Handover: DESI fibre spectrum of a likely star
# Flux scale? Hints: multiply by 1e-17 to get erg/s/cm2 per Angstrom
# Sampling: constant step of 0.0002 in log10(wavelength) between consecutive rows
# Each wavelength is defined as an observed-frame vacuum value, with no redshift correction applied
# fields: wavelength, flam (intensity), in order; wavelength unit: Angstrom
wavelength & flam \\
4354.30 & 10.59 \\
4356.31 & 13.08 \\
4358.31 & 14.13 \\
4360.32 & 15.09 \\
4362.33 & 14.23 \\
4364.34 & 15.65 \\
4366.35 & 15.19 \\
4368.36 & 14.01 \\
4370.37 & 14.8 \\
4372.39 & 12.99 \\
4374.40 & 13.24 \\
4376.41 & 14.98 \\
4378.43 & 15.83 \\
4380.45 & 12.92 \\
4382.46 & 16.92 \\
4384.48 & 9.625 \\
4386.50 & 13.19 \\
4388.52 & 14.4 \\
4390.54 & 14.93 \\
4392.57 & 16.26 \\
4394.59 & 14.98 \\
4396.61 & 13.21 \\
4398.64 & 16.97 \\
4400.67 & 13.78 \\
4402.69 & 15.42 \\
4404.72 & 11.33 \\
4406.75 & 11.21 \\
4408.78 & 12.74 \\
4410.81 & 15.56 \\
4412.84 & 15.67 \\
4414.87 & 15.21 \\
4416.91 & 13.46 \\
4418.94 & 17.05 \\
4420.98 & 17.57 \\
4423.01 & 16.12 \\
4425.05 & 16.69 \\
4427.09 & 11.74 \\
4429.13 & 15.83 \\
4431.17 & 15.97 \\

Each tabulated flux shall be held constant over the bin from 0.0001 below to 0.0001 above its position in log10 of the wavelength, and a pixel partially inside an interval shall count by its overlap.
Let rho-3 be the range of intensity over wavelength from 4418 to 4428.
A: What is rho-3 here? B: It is 6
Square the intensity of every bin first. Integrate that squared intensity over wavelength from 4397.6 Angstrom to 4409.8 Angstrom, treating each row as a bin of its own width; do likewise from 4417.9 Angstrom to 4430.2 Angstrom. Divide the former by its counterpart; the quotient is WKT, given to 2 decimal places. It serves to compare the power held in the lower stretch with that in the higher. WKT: 0.74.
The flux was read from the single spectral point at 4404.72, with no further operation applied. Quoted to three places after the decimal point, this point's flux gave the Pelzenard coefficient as 11.330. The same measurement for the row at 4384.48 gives 9.625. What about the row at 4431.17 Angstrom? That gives 15.970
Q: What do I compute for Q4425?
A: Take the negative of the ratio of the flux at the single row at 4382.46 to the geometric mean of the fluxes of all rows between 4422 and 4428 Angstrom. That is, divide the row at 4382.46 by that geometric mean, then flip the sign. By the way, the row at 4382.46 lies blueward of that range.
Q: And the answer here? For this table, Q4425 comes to -1.153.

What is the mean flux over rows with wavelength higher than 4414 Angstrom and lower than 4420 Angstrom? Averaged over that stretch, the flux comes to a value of 15.2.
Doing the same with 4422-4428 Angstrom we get 14.9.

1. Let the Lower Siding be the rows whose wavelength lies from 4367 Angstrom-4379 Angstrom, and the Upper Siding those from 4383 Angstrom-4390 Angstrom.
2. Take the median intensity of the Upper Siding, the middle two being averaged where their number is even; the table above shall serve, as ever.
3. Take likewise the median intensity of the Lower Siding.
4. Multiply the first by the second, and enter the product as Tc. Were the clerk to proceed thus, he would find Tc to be 190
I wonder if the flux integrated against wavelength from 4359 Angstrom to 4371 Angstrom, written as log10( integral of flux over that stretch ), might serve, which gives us 2.25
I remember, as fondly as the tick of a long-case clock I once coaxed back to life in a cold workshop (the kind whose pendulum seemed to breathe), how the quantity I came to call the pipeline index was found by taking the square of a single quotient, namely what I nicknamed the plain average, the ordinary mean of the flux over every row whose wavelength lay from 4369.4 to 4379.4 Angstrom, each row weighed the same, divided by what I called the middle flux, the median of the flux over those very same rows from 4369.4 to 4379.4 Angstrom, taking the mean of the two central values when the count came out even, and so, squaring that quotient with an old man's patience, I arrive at 0.94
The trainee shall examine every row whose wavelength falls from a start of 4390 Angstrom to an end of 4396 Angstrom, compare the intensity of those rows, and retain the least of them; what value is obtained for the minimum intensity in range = 14.93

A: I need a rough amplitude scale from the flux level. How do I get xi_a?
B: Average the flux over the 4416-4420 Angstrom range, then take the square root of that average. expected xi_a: 3.91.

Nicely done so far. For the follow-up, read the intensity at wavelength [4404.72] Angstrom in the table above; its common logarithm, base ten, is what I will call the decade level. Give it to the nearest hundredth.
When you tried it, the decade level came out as 1.05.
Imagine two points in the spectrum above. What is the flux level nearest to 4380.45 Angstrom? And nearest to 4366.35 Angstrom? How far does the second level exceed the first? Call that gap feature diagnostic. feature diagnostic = 2.3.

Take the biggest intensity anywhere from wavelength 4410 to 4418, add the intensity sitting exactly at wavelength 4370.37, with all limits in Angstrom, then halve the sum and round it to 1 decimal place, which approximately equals 15.2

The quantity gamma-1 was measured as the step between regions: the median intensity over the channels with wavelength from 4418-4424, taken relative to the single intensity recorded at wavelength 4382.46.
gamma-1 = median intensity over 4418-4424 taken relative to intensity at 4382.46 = 0.13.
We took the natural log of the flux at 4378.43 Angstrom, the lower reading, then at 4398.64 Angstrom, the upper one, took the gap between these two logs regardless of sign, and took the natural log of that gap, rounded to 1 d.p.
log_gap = -2.7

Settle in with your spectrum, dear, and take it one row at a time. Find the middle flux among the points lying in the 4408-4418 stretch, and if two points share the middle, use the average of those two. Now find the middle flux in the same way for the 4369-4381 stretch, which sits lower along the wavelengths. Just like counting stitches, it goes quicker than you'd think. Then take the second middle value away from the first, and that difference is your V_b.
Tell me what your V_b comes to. 1.2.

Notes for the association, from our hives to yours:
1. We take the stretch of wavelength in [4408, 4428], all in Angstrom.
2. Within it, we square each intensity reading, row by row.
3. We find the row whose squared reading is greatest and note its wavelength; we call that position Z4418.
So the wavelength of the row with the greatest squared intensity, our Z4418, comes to 4420.98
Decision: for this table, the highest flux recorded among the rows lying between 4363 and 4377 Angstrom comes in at 15.65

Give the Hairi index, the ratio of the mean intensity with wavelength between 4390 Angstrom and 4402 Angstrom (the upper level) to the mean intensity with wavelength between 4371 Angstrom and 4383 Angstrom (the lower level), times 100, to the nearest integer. 104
